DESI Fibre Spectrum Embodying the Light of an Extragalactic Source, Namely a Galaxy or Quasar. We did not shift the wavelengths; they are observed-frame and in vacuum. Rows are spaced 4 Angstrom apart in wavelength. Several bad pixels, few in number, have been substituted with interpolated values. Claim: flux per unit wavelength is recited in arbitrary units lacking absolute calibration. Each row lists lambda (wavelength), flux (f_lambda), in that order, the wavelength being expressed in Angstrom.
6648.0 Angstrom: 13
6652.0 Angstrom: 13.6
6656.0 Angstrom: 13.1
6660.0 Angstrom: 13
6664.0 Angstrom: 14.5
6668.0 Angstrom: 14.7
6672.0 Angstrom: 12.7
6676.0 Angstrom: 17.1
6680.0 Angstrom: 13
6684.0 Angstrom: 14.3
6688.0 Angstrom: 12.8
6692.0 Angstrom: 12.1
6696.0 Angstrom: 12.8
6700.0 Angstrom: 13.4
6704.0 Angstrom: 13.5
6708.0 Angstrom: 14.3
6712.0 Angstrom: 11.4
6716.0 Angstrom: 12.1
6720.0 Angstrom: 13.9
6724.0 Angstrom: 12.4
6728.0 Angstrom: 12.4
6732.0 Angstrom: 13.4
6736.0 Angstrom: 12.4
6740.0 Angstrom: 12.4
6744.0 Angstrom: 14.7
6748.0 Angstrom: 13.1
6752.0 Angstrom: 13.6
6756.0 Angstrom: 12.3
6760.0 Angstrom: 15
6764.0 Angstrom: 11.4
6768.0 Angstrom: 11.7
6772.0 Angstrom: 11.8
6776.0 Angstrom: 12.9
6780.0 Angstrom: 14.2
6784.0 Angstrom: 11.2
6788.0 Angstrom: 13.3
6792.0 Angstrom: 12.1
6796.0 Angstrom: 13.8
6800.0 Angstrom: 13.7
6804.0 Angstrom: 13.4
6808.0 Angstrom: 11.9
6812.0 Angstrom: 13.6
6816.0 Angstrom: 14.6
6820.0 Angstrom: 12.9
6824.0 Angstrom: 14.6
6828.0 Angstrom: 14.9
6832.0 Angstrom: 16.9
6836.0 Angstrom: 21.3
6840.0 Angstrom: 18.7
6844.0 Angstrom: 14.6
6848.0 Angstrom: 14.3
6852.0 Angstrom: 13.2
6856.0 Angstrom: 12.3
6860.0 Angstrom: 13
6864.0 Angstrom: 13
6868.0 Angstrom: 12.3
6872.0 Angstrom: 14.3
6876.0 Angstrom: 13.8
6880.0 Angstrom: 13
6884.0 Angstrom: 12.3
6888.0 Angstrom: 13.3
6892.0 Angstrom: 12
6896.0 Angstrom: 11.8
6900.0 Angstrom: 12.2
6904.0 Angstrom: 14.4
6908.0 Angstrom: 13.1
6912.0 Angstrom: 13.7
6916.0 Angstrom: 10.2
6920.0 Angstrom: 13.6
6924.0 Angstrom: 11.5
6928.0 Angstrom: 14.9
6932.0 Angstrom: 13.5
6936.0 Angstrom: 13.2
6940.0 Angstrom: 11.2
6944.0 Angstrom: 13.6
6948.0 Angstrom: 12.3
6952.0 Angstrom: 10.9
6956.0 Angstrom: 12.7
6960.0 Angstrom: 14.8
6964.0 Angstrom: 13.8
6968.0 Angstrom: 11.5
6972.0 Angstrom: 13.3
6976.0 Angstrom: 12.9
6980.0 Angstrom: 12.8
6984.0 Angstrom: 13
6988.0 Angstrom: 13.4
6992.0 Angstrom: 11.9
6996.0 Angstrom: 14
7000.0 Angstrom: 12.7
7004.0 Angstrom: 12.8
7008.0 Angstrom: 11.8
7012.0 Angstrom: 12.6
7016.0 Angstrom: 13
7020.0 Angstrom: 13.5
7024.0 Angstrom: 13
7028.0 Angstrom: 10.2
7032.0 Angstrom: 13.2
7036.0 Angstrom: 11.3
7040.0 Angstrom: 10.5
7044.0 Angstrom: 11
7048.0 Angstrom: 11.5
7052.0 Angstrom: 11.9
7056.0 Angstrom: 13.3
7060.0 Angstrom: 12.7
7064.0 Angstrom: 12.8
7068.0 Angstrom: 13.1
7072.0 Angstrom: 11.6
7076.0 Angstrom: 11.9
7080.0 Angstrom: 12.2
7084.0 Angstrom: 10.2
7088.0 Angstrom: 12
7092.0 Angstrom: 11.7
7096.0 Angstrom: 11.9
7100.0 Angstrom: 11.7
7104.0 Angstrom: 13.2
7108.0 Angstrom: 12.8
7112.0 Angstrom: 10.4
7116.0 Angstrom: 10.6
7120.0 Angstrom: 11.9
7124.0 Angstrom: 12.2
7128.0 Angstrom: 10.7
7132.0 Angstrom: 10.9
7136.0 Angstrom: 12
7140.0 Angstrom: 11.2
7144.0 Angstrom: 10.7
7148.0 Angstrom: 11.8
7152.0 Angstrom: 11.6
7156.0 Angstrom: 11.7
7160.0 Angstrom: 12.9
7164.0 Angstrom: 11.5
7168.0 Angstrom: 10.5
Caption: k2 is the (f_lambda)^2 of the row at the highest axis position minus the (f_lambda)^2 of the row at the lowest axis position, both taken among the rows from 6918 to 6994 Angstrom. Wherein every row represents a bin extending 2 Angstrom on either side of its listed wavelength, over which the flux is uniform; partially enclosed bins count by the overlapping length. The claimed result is -43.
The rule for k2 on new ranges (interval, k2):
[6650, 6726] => -31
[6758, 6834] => 61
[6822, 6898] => -74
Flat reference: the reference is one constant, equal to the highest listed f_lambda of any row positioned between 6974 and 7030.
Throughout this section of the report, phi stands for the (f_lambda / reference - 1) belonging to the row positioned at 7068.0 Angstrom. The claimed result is -0.064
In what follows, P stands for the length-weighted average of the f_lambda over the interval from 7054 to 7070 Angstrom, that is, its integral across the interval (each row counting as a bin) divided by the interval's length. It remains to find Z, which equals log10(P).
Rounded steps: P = 13.0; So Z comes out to 1.113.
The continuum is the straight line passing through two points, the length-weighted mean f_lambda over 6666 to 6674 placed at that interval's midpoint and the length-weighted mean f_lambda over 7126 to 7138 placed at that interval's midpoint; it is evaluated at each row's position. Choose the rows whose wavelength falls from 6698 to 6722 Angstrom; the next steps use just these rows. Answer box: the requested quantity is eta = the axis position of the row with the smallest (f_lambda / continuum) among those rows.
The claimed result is 6712.0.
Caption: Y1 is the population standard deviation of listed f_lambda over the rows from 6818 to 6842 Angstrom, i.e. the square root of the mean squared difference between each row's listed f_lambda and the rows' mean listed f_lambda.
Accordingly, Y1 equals 2.8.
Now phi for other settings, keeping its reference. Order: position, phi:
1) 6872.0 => 0.021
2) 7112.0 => -0.257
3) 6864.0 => -0.071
